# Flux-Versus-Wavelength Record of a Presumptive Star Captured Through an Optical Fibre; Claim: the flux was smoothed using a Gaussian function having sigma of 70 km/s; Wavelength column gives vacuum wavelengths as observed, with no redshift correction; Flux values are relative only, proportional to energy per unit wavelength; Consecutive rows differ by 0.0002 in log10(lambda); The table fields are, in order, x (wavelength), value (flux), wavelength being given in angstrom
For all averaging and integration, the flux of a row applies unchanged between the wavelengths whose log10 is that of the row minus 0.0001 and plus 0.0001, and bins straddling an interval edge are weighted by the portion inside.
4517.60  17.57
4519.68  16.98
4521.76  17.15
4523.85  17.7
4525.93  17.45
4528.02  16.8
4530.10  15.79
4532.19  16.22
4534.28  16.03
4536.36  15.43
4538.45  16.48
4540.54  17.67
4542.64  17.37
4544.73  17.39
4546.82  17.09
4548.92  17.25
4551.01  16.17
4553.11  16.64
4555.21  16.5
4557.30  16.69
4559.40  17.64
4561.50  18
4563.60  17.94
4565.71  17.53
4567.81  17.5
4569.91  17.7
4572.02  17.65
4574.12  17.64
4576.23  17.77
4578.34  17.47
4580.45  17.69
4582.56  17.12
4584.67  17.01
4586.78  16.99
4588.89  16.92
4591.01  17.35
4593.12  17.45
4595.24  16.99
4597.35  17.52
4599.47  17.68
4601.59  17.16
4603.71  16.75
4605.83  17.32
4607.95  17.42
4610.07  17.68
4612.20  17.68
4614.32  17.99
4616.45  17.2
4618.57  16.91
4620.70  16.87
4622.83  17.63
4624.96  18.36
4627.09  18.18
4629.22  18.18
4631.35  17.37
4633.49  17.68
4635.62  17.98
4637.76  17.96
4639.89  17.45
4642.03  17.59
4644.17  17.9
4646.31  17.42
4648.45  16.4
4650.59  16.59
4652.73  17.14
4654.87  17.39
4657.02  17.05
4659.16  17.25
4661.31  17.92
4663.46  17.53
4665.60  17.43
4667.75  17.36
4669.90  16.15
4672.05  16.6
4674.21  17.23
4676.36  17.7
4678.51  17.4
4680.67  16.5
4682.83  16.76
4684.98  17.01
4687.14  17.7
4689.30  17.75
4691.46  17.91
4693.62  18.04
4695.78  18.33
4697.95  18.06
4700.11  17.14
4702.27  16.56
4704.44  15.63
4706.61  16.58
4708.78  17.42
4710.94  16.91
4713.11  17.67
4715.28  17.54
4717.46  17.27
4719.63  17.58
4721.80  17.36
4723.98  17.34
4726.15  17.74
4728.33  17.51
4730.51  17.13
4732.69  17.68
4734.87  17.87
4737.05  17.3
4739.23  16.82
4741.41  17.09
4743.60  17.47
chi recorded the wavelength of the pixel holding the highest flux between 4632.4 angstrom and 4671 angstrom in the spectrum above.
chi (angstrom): 4635.62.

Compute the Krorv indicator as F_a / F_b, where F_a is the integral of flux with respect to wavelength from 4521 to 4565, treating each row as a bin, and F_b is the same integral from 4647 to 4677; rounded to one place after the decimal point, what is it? 1.4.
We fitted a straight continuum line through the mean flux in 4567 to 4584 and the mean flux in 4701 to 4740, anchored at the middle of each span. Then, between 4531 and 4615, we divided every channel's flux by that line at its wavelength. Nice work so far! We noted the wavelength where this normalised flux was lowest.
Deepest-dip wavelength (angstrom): 4536.36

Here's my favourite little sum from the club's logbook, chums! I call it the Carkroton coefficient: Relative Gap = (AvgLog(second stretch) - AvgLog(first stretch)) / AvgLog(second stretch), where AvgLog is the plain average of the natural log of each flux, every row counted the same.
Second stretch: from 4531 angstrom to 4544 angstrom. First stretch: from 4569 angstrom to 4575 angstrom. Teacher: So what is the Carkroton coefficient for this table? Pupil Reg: -0.024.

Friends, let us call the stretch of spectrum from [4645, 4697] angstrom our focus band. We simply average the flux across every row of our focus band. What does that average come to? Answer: 17.3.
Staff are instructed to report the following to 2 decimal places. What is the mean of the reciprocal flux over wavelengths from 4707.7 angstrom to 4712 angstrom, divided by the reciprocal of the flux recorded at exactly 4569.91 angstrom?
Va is 1.03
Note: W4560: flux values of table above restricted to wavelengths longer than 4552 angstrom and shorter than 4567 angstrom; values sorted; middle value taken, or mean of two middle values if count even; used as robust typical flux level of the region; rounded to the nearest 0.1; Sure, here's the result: 17.5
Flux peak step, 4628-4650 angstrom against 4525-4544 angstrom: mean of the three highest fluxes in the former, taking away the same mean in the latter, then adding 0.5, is 1.0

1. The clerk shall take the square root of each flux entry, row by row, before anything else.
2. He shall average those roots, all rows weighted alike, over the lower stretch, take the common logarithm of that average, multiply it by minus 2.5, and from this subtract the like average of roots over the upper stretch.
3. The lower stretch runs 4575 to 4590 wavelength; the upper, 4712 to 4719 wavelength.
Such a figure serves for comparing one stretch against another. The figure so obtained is -5.73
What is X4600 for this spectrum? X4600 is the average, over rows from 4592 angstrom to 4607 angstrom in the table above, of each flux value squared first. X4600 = 298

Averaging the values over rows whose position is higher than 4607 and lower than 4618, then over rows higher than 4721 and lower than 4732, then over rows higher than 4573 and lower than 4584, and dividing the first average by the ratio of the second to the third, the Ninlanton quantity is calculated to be 17.7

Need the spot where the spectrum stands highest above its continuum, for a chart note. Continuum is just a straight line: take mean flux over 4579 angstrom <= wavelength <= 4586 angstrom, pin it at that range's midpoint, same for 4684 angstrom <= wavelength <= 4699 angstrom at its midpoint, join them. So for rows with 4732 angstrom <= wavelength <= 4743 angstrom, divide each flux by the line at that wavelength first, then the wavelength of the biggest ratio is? 4734.87 angstrom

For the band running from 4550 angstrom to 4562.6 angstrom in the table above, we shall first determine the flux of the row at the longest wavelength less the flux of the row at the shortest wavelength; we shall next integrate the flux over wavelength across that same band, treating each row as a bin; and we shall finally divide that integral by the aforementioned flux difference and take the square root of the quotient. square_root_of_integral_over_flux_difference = 11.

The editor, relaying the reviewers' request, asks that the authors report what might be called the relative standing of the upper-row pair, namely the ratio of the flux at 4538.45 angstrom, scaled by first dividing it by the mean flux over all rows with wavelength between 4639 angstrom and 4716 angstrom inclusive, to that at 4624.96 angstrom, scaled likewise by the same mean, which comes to 0.90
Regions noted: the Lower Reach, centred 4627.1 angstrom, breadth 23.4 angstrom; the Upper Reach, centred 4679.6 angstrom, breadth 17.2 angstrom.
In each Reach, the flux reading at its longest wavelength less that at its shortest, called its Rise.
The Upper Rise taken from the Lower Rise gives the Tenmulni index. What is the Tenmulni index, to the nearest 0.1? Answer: -0.3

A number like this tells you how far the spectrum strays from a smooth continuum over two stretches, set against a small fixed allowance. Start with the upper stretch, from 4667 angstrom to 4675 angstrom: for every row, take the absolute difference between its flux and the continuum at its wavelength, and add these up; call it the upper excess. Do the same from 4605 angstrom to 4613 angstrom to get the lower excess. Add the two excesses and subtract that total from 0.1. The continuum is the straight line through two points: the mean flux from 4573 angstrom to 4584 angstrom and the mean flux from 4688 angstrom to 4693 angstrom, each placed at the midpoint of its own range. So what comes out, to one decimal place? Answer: -4.3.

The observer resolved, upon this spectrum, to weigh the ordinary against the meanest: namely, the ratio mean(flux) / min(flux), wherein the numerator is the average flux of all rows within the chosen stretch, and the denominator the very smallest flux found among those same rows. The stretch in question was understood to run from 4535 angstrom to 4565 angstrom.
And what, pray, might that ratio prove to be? 1.10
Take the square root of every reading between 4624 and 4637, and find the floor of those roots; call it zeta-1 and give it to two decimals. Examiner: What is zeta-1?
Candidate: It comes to 4.17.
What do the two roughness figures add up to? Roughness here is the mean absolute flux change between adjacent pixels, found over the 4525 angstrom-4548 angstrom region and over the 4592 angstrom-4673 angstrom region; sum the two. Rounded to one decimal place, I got 1.0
